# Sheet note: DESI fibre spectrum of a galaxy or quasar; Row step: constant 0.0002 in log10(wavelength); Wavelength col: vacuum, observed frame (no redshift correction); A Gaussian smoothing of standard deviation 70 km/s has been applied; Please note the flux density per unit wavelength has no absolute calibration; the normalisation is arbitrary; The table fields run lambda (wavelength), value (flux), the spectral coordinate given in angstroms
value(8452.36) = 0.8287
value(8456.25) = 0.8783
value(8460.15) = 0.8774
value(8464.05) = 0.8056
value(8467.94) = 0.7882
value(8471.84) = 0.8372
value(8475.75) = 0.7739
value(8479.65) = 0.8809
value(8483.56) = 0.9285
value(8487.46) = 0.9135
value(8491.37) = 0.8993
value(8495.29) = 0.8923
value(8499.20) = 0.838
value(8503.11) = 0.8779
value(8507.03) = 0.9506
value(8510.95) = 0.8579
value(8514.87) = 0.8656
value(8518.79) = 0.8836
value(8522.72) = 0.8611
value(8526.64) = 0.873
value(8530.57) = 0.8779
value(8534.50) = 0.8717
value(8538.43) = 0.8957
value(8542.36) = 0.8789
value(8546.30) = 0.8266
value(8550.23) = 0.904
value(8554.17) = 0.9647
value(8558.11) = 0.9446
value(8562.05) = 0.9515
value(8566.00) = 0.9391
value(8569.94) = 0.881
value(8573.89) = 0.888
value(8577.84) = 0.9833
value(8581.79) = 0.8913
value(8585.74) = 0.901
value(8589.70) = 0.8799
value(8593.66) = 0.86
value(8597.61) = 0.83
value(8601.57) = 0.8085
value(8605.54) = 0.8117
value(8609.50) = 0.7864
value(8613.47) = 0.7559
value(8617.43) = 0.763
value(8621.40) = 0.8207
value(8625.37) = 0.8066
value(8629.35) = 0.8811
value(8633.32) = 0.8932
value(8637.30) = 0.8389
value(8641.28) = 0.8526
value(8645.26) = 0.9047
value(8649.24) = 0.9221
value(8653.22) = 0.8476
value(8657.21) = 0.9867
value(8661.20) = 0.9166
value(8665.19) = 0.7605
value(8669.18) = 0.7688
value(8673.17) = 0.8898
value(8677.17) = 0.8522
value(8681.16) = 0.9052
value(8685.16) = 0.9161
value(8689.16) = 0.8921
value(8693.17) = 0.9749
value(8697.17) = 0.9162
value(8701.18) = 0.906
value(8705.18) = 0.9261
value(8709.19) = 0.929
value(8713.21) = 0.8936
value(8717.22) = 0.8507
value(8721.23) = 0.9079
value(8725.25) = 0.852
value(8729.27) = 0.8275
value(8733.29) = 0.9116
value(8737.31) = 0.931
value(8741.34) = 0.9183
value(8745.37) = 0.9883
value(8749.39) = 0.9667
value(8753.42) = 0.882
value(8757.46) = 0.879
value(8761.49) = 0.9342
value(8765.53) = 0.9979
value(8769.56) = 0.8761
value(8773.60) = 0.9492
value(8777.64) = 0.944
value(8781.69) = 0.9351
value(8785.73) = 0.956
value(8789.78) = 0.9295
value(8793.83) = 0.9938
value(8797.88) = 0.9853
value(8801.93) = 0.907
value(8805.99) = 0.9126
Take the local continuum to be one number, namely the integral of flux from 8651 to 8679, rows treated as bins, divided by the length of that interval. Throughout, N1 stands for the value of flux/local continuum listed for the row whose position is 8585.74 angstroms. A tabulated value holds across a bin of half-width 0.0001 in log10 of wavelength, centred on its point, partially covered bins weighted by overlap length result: 1.05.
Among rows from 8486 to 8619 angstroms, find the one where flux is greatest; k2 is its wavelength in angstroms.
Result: 8577.84 angstroms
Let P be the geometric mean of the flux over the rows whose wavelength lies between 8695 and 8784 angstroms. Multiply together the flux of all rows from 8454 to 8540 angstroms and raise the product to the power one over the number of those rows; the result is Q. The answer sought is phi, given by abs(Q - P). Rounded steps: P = 0.914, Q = 0.87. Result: 0.045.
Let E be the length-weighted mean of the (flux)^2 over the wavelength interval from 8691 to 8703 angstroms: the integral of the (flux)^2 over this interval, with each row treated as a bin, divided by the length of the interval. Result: 0.87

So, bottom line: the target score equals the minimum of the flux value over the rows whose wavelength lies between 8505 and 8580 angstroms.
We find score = 0.8266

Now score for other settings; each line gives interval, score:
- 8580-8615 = 0.7559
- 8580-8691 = 0.7559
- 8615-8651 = 0.763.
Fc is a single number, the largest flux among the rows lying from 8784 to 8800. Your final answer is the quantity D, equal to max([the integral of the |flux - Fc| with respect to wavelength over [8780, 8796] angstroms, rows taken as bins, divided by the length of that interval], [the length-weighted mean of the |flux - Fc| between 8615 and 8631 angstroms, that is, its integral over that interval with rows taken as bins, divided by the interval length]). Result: 0.18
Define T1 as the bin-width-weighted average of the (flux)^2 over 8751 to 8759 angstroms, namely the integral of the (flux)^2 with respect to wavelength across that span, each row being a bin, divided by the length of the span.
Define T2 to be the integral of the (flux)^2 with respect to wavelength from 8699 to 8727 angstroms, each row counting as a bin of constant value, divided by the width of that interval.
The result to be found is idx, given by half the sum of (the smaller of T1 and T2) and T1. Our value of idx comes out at 0.783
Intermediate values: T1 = 0.78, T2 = 0.803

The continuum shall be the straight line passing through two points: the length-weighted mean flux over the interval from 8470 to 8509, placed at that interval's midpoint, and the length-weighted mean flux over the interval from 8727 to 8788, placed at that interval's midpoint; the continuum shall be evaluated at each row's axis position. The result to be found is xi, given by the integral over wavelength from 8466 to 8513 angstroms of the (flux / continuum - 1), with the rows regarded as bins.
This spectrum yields -0.5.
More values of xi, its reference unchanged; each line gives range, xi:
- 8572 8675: -5.4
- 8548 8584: 1.4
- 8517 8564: 0.3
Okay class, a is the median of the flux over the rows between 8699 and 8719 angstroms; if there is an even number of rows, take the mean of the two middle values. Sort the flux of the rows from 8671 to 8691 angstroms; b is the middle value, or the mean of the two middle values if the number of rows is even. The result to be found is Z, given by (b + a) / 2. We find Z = 0.899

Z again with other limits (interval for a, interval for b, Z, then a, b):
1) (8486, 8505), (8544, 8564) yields 0.918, 0.89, 0.945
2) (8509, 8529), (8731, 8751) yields 0.898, 0.87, 0.931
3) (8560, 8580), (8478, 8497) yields 0.919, 0.94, 0.899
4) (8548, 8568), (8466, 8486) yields 0.891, 0.94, 0.837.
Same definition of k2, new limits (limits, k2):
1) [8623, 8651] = 8649.24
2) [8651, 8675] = 8657.21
